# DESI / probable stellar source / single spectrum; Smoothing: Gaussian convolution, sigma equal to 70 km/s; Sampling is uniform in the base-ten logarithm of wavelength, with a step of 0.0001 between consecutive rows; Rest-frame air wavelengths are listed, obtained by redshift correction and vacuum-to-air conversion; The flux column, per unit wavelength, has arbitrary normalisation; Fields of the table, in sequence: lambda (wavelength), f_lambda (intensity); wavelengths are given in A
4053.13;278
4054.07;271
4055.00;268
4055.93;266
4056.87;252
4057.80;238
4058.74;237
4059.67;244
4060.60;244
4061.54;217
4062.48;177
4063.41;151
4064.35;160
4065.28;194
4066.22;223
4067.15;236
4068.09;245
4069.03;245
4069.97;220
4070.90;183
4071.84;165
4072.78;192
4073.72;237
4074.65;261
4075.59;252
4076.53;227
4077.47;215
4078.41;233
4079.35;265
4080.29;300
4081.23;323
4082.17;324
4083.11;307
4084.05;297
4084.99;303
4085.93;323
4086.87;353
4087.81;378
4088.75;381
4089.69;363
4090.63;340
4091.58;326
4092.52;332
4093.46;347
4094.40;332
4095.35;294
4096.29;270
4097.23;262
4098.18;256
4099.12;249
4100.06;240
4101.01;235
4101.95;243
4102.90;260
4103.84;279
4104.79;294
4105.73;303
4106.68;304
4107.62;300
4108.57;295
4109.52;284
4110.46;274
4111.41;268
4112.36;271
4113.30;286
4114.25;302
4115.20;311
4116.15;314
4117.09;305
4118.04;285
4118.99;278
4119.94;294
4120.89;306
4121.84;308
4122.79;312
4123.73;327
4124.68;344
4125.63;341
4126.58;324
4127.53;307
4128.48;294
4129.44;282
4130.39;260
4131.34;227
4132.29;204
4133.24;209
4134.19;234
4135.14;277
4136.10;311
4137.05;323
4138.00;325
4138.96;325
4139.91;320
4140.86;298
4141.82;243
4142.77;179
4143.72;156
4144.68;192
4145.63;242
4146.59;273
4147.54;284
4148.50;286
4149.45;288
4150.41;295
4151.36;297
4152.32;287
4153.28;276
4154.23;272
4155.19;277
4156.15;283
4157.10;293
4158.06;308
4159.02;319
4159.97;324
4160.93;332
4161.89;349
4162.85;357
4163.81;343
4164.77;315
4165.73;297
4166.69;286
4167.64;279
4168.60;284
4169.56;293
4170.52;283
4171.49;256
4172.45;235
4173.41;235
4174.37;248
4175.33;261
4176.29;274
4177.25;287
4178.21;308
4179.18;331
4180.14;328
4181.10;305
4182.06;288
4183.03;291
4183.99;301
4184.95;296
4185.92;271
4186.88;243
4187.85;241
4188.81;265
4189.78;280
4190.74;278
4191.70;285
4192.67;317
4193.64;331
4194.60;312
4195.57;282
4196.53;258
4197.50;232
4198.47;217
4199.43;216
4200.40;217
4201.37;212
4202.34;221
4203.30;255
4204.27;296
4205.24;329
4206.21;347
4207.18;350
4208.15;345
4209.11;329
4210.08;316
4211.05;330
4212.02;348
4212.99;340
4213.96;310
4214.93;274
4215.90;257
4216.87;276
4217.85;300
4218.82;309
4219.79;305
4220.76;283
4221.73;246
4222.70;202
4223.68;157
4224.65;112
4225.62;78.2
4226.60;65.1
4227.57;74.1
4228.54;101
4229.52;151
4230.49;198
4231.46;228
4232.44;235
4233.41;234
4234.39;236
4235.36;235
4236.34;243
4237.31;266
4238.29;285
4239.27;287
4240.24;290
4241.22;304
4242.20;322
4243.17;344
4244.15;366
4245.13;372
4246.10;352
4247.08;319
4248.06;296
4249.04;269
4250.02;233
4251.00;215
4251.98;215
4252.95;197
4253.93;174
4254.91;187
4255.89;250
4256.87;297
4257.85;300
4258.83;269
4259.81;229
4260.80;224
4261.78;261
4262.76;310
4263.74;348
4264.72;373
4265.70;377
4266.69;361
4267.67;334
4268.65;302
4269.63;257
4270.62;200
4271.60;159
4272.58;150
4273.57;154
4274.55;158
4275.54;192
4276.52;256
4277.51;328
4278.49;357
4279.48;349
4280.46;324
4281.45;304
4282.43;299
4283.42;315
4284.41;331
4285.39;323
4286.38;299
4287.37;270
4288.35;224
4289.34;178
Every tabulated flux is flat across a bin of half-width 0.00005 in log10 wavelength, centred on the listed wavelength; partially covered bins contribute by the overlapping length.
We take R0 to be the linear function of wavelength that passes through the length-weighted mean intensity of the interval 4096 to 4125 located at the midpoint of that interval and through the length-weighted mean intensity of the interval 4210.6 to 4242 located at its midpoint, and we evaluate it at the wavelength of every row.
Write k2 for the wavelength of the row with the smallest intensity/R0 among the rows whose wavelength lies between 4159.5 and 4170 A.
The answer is 4167.64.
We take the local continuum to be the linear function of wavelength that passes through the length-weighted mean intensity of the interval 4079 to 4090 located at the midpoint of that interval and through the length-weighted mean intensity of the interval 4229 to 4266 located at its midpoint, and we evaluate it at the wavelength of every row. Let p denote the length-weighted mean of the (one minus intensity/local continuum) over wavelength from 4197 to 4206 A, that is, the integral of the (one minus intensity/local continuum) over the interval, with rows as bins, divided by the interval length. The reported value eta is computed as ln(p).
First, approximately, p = 0.14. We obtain -2.0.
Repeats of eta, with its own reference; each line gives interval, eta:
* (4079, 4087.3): -3.0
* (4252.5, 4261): -2.2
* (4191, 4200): -2.9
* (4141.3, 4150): -1.5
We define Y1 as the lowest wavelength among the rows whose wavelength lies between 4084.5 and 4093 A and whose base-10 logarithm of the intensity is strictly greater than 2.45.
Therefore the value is 4084.99 A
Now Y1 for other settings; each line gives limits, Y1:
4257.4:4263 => 4257.85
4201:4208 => 4204.27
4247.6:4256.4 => 4248.06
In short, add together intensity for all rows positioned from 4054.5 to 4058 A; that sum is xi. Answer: 1024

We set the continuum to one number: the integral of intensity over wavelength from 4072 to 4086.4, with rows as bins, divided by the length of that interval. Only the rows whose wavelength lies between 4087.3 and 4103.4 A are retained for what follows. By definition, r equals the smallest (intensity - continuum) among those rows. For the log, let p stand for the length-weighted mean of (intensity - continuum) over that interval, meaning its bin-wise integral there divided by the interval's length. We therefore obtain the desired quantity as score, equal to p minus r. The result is 66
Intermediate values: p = 32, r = -33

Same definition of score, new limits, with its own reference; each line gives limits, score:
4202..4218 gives 87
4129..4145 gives 101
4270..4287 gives 115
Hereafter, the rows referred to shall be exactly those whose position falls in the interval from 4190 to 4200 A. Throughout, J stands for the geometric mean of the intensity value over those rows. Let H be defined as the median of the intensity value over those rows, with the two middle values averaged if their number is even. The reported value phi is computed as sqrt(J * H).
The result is 275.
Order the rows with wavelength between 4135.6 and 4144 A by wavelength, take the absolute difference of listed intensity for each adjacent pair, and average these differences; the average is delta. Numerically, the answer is 22.9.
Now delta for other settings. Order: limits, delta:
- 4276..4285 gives 23.9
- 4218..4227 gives 30.5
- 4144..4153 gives 14.4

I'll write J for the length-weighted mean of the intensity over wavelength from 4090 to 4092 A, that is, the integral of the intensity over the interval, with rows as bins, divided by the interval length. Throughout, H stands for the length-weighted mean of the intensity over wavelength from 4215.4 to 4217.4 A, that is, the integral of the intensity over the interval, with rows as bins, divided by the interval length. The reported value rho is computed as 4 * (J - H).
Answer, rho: 274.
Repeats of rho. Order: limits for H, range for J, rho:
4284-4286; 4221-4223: -368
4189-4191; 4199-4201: -245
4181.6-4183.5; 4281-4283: 55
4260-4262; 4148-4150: 199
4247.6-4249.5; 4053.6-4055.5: -49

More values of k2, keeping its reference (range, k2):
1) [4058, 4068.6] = 4063.41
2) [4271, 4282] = 4272.58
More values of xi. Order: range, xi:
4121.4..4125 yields 1291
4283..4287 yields 1268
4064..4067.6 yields 813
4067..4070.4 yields 946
